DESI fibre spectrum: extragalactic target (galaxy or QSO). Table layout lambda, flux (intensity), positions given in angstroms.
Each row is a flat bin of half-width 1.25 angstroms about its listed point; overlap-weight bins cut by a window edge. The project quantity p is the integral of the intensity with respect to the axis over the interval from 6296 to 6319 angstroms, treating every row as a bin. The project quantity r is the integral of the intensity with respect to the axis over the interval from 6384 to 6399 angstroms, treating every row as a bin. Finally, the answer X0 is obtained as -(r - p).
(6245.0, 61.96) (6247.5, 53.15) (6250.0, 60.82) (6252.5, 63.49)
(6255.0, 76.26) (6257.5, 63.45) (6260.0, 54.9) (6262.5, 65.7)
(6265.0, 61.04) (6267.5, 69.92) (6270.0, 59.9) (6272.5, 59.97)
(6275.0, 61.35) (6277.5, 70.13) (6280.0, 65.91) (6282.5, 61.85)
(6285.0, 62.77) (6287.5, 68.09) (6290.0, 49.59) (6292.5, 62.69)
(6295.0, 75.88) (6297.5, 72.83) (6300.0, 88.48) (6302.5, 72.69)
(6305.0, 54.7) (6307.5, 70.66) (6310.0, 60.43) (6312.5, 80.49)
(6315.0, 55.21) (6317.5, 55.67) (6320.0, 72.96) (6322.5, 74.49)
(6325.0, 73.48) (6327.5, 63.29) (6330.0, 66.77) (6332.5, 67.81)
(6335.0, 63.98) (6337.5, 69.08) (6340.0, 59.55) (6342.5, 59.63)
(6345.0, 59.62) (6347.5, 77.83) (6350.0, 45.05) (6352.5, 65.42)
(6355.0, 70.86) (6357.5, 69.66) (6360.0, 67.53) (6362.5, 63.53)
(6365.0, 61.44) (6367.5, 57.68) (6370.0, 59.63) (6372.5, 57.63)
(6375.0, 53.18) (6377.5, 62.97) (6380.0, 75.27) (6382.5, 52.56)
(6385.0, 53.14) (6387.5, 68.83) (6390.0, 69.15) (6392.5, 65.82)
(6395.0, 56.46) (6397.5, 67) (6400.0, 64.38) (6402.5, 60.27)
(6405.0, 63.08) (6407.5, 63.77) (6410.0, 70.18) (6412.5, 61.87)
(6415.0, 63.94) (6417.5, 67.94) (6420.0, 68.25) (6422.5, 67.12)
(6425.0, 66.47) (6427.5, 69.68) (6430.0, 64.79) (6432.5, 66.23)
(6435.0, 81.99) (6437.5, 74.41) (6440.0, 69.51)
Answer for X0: 611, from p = 1565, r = 954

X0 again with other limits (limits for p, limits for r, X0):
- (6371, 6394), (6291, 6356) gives -2918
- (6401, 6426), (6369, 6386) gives 624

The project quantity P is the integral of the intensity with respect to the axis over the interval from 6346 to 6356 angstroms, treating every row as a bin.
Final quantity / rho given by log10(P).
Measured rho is 2.81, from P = 645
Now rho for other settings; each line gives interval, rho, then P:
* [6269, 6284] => 2.98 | 948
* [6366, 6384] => 3.03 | 1076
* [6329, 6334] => 2.53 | 336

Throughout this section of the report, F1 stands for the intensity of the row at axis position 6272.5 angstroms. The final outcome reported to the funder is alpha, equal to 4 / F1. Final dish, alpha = 0.0667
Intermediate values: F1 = 59.97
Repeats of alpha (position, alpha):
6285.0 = 0.0637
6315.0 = 0.0725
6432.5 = 0.0604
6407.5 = 0.0627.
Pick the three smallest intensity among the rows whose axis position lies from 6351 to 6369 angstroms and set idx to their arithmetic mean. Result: 60.9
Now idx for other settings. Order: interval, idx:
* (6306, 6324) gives 57.1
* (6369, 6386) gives 53.0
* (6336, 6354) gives 54.7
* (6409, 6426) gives 64.1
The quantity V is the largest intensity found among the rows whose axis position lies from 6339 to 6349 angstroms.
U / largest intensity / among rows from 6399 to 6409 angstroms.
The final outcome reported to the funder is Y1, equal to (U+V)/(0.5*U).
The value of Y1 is 4.4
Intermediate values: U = 64.38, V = 77.83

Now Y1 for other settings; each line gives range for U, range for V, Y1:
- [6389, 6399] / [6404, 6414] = 4.0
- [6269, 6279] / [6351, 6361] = 4.0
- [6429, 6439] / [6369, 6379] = 3.5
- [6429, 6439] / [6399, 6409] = 3.6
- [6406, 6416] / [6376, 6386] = 4.1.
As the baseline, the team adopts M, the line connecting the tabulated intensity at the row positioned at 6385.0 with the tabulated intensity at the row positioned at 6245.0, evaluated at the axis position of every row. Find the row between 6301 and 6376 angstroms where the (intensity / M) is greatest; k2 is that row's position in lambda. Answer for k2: 6347.5 angstroms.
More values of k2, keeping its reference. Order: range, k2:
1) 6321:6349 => 6347.5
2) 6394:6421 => 6410.0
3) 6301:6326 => 6312.5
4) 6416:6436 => 6435.0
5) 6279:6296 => 6295.0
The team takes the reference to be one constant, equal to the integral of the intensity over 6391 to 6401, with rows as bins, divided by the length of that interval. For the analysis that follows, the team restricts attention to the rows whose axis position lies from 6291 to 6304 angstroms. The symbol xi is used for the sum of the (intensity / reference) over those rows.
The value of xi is 5.9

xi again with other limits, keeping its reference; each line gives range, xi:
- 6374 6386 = 4.7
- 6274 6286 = 5.1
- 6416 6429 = 5.3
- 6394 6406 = 4.9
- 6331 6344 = 5.0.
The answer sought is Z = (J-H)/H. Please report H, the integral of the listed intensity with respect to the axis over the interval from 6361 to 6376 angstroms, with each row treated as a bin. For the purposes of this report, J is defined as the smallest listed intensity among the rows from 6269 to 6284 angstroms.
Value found -0.932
